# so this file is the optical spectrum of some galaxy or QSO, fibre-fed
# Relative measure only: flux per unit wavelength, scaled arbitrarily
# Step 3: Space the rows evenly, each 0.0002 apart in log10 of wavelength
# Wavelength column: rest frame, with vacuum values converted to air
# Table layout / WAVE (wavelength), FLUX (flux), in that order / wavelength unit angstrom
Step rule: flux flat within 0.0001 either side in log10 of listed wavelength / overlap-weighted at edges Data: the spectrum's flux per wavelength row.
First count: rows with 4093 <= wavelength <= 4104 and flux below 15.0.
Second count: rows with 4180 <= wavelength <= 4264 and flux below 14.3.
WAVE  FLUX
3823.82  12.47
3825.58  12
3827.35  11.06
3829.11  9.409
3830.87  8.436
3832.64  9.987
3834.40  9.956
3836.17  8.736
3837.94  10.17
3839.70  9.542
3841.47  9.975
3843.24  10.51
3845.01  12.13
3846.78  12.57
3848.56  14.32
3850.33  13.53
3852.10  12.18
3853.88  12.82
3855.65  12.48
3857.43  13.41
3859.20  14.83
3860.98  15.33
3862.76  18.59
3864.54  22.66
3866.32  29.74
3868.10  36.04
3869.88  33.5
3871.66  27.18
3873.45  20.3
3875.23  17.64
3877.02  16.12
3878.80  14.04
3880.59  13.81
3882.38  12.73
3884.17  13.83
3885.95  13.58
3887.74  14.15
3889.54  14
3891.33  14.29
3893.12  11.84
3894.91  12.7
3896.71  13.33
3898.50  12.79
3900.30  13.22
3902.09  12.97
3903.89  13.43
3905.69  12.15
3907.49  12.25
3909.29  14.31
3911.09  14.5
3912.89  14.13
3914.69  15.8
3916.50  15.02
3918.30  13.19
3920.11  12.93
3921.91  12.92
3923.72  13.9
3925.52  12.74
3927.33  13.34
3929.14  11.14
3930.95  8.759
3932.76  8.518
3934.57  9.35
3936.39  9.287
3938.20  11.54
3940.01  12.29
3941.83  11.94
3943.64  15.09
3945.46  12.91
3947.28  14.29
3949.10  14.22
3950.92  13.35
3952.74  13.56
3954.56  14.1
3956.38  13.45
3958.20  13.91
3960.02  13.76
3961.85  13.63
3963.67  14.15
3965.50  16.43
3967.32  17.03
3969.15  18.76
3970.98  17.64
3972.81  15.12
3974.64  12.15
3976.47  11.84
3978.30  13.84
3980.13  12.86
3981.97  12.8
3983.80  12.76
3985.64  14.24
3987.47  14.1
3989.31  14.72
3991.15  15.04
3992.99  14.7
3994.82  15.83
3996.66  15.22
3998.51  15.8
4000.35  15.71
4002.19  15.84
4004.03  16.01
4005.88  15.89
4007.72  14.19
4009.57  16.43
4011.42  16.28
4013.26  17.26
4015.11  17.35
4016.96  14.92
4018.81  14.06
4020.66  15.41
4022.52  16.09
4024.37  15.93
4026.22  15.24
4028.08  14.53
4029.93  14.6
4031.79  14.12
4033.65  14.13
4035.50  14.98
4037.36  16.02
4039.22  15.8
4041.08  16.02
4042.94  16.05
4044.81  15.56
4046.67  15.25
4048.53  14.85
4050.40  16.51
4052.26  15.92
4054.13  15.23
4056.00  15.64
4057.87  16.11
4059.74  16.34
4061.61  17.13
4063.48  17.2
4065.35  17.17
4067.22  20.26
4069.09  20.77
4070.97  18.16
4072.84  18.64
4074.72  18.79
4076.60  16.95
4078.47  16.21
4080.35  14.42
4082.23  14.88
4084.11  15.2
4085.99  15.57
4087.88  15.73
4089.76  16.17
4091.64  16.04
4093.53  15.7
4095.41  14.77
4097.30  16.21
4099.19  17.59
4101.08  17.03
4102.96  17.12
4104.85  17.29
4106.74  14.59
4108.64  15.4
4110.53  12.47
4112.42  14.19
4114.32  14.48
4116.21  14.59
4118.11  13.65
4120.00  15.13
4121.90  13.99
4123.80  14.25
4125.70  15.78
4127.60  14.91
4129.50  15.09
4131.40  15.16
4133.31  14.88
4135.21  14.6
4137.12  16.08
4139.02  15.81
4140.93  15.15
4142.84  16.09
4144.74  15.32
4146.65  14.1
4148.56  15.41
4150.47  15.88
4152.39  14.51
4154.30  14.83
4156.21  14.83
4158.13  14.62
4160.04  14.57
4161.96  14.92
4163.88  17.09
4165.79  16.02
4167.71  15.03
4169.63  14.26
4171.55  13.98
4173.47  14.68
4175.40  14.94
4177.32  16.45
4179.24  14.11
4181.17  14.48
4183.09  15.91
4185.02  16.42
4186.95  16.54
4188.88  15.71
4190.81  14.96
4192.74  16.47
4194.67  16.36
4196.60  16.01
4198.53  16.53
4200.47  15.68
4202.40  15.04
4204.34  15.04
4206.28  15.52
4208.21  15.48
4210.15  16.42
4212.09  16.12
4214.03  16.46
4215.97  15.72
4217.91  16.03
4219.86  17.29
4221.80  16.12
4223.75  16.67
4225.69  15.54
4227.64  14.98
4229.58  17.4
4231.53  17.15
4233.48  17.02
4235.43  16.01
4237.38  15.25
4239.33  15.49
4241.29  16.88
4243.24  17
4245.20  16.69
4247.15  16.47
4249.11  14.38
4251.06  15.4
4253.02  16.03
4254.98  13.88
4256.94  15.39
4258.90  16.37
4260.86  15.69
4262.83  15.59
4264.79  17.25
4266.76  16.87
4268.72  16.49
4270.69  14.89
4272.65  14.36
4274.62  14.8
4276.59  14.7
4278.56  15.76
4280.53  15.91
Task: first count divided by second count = 1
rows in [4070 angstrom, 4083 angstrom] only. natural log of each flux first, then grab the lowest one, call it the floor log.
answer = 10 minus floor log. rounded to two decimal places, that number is 7.33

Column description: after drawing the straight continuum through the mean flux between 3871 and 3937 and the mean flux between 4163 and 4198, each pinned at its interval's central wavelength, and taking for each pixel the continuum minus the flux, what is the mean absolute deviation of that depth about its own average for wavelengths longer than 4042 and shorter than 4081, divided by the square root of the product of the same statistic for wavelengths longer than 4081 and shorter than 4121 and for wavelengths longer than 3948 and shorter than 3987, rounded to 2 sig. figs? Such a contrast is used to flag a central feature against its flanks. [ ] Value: 1.1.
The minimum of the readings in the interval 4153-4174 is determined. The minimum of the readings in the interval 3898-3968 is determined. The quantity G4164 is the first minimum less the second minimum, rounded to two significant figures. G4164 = 5.5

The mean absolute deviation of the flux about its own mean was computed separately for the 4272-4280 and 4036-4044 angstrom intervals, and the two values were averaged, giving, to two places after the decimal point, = 0.26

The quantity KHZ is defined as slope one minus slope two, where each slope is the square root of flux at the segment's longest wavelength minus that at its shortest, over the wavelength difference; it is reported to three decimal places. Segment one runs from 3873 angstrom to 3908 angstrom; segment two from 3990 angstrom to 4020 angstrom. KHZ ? -0.025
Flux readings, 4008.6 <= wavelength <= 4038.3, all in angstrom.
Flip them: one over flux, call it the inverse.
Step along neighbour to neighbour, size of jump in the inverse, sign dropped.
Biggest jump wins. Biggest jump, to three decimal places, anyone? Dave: 0.009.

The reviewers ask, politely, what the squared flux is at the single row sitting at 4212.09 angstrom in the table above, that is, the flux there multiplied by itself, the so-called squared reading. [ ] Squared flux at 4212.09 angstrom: 260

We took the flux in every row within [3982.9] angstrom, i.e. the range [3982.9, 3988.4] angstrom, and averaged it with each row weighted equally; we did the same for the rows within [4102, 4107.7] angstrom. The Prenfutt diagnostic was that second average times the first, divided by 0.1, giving 2238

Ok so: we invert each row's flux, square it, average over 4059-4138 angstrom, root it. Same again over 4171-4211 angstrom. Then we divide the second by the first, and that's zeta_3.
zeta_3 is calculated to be 1.01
